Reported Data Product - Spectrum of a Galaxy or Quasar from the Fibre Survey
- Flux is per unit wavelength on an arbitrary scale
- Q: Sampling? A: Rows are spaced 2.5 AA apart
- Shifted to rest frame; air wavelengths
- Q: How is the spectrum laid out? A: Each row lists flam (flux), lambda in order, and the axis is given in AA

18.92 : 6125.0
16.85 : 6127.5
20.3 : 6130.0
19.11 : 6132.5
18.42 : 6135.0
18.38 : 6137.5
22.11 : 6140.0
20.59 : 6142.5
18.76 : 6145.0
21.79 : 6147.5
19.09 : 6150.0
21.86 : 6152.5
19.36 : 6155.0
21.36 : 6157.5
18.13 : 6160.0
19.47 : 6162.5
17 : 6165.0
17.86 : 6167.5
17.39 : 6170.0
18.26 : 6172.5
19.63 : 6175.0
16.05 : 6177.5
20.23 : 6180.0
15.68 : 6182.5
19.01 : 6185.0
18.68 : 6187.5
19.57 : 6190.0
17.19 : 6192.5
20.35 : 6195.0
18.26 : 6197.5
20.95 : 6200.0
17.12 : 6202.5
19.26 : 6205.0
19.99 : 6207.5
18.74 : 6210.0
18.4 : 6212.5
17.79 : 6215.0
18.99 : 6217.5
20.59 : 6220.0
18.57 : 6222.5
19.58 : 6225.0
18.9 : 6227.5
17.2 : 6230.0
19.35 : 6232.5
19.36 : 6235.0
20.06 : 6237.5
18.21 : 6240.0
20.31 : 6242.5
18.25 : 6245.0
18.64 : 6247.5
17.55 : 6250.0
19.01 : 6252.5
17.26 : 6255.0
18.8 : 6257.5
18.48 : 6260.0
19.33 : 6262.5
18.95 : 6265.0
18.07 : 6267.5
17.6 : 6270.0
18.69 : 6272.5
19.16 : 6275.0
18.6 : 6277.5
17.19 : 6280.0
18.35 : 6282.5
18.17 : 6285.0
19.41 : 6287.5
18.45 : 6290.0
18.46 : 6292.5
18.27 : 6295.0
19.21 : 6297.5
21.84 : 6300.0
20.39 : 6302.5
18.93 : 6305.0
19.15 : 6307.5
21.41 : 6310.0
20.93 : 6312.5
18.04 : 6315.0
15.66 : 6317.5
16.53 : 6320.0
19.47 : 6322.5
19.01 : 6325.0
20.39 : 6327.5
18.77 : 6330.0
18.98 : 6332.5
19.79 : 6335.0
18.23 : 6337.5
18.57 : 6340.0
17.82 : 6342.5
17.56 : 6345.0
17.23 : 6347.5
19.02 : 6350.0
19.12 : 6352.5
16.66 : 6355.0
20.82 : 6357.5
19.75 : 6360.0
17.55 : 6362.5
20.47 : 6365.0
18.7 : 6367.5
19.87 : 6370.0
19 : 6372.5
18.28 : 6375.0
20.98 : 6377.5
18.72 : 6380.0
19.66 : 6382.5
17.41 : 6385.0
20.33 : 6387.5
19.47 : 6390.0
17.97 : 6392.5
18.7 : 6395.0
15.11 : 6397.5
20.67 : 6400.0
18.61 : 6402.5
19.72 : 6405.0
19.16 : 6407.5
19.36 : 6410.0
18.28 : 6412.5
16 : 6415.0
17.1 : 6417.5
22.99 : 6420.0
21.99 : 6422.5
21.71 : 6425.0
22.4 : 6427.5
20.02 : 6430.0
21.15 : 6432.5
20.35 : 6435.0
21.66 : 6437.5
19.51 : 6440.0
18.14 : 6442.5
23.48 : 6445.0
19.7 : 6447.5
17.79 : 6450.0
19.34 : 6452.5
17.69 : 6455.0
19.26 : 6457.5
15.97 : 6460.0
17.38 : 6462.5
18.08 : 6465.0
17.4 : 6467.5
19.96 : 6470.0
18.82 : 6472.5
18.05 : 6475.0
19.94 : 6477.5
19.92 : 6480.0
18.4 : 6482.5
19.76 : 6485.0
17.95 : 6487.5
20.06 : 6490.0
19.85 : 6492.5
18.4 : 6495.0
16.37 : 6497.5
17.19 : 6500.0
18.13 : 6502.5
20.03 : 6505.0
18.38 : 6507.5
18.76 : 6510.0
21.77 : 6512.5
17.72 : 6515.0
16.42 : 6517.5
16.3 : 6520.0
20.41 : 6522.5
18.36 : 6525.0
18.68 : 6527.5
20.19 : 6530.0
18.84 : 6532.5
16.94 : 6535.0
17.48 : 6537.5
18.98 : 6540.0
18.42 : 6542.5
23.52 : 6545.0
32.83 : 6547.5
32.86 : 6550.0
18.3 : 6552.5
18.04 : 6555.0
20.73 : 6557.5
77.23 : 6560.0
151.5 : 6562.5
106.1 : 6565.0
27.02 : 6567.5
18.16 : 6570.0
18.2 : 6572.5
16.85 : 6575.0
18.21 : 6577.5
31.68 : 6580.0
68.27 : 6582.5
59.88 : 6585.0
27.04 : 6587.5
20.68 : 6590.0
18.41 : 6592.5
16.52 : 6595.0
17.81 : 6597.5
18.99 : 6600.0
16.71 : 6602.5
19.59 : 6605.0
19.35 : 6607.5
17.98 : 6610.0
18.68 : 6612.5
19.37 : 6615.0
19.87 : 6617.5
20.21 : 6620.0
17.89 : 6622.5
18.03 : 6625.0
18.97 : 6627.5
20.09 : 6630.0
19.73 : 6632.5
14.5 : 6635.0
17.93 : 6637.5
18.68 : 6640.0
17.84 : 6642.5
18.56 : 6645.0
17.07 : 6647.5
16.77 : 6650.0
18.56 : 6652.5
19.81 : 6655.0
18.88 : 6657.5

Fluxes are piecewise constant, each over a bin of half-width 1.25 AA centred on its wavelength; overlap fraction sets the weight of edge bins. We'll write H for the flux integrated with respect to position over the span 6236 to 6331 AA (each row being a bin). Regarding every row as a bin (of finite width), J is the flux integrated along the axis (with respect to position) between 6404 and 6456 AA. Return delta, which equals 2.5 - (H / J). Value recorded 0.8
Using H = 1788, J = 1034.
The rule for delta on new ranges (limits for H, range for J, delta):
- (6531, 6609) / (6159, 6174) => -6.8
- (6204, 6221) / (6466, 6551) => 2.3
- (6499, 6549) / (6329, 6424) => 2.0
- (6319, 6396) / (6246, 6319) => 1.4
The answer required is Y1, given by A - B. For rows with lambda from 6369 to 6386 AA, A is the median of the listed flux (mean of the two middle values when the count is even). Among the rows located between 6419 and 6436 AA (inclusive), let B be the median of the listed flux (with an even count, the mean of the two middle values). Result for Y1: -2.7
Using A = 19.0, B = 22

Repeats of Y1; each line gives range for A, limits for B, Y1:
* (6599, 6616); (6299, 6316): -1.4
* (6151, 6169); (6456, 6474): 1.3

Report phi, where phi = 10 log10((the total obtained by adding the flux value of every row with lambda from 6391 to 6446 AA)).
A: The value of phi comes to 26.4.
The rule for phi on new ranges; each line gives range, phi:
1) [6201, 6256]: 26.2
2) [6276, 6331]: 26.2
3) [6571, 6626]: 27.2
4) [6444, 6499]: 26.2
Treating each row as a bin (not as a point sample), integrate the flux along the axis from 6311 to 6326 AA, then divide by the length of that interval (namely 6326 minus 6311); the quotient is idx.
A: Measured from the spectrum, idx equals 18.3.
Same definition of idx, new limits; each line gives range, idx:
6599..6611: 18.5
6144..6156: 20.2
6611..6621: 19.5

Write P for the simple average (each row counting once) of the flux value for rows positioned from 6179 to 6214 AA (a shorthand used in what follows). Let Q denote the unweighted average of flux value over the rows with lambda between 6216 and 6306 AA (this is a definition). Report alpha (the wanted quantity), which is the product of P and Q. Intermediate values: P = 18.8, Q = 18.8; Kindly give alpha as 354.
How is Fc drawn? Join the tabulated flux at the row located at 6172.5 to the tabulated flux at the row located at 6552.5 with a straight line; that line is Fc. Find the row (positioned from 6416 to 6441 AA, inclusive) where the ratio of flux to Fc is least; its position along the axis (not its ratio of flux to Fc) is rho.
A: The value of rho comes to 6417.5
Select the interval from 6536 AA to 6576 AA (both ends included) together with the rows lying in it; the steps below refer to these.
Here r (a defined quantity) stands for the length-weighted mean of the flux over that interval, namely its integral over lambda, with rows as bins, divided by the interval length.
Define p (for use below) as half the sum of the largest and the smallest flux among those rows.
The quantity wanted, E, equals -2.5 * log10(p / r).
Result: -0.85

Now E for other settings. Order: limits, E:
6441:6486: -0.05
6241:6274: -0.01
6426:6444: 0.01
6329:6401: 0.04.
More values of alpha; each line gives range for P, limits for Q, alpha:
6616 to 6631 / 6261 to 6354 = 360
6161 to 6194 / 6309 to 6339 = 344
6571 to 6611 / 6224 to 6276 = 475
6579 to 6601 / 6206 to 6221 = 592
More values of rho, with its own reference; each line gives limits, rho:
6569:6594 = 6575.0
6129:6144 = 6137.5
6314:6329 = 6317.5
